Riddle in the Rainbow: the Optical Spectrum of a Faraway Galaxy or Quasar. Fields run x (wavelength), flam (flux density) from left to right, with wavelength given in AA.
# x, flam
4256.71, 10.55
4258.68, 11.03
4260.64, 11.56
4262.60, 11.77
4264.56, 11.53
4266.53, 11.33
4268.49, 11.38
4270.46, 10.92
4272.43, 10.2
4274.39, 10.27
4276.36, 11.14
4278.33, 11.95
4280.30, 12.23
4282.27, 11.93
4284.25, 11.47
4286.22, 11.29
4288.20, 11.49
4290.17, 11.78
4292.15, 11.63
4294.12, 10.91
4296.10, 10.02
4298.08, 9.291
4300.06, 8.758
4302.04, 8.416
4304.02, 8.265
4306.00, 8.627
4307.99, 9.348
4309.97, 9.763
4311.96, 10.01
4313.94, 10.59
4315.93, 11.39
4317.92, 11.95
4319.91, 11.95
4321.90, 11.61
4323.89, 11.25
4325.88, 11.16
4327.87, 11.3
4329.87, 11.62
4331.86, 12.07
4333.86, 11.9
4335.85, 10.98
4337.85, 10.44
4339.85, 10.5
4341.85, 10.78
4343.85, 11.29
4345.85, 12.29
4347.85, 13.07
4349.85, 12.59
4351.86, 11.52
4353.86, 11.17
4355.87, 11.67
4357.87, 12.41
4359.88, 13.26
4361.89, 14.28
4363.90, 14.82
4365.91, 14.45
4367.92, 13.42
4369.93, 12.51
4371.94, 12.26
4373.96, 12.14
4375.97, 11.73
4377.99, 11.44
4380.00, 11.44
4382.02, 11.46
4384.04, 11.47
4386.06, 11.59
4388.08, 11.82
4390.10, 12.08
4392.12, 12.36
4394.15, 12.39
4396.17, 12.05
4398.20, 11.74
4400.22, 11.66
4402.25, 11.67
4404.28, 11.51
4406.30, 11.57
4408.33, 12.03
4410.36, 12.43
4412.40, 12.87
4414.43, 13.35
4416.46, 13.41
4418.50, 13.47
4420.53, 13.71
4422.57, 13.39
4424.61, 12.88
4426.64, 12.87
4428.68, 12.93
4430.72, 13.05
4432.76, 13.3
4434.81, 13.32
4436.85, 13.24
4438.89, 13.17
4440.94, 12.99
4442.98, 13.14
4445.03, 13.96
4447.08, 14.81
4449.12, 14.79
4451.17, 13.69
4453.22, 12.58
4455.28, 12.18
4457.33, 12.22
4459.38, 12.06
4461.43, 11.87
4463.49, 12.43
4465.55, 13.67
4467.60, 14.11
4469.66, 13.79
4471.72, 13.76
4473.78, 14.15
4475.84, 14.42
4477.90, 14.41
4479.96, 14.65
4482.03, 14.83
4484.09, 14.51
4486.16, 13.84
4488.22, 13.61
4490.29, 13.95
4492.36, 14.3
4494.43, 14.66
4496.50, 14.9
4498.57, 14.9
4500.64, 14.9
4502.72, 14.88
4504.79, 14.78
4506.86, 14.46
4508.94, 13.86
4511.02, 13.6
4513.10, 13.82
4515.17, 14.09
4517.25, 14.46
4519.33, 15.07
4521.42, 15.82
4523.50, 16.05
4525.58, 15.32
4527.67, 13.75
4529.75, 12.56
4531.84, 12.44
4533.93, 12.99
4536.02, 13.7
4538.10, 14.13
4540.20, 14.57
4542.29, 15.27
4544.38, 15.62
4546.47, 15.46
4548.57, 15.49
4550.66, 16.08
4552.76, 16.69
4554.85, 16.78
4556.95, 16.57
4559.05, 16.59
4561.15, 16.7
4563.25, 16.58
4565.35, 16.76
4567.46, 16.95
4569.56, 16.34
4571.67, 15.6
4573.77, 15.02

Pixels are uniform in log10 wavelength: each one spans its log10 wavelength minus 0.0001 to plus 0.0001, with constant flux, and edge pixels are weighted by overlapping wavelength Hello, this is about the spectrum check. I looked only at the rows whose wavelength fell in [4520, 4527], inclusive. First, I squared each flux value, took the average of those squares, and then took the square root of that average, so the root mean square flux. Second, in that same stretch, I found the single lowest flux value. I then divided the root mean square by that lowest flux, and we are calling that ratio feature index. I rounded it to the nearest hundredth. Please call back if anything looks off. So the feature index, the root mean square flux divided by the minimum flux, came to 1.03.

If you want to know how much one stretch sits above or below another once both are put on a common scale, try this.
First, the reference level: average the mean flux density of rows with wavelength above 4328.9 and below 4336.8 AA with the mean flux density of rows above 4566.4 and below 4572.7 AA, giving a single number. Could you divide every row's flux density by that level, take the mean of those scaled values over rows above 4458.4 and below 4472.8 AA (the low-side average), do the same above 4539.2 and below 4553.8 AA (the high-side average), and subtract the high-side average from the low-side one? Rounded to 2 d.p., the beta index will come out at -0.18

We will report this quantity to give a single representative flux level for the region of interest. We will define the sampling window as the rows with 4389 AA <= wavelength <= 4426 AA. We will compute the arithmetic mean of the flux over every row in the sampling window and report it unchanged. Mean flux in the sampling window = 12.5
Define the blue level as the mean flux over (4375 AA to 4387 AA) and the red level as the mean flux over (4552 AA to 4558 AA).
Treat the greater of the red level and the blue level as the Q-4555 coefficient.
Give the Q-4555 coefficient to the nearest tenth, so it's 16.7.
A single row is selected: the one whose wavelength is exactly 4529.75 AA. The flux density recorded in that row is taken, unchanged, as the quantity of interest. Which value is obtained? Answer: 12.56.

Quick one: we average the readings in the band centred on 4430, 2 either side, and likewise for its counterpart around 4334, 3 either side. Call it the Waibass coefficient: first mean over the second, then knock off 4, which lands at -2.88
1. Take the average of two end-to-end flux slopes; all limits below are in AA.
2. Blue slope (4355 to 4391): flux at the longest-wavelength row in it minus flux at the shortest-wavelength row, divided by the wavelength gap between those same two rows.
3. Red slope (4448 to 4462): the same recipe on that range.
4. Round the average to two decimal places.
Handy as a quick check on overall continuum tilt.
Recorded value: -0.11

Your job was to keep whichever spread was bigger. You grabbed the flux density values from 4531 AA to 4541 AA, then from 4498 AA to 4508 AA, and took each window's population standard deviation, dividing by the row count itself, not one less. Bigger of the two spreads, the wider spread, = 0.77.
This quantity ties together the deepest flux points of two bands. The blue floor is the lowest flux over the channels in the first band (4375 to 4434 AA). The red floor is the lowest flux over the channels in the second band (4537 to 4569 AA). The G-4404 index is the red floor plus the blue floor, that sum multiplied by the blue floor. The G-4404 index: 293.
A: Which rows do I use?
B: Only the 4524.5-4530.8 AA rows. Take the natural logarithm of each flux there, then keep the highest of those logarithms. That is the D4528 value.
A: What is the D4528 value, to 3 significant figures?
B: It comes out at 2.73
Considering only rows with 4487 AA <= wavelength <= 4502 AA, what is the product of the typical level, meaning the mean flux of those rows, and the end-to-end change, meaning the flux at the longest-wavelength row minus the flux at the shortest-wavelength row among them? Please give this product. 19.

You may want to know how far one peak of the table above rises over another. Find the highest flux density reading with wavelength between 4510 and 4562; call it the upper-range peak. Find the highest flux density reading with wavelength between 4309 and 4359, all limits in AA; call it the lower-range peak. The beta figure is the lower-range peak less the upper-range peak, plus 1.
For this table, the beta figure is -2.7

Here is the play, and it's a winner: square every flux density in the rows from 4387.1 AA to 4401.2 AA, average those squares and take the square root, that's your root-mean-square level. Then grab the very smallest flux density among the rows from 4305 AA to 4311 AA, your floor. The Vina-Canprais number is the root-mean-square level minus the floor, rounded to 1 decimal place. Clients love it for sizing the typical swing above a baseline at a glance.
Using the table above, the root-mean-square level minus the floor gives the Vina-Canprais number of 3.4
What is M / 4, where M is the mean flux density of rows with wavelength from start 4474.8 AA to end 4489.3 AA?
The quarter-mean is 3.6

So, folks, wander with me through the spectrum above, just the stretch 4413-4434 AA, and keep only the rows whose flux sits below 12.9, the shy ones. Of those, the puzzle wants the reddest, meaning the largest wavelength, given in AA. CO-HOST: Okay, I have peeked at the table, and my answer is 4426.64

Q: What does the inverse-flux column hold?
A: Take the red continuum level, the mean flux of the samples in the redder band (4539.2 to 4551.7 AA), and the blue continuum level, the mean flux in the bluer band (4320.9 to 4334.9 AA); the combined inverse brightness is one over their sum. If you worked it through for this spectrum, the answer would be 0.0371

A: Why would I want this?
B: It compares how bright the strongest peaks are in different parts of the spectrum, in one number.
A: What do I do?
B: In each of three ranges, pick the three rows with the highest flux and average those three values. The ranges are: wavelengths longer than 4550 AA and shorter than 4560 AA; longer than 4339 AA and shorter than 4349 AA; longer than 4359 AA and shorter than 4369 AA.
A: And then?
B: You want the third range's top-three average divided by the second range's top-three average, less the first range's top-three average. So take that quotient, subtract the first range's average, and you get -15.5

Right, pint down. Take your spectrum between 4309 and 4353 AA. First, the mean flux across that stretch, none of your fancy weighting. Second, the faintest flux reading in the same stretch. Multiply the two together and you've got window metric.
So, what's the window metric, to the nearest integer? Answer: 111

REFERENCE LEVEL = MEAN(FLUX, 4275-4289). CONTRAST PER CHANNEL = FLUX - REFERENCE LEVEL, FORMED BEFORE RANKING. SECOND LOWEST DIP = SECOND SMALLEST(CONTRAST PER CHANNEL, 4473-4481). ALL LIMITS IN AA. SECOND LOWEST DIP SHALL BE 2.8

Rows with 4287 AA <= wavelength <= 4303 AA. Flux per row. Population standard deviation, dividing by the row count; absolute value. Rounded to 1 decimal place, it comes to 1.3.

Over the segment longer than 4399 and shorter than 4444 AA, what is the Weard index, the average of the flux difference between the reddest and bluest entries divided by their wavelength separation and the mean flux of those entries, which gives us 6.4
